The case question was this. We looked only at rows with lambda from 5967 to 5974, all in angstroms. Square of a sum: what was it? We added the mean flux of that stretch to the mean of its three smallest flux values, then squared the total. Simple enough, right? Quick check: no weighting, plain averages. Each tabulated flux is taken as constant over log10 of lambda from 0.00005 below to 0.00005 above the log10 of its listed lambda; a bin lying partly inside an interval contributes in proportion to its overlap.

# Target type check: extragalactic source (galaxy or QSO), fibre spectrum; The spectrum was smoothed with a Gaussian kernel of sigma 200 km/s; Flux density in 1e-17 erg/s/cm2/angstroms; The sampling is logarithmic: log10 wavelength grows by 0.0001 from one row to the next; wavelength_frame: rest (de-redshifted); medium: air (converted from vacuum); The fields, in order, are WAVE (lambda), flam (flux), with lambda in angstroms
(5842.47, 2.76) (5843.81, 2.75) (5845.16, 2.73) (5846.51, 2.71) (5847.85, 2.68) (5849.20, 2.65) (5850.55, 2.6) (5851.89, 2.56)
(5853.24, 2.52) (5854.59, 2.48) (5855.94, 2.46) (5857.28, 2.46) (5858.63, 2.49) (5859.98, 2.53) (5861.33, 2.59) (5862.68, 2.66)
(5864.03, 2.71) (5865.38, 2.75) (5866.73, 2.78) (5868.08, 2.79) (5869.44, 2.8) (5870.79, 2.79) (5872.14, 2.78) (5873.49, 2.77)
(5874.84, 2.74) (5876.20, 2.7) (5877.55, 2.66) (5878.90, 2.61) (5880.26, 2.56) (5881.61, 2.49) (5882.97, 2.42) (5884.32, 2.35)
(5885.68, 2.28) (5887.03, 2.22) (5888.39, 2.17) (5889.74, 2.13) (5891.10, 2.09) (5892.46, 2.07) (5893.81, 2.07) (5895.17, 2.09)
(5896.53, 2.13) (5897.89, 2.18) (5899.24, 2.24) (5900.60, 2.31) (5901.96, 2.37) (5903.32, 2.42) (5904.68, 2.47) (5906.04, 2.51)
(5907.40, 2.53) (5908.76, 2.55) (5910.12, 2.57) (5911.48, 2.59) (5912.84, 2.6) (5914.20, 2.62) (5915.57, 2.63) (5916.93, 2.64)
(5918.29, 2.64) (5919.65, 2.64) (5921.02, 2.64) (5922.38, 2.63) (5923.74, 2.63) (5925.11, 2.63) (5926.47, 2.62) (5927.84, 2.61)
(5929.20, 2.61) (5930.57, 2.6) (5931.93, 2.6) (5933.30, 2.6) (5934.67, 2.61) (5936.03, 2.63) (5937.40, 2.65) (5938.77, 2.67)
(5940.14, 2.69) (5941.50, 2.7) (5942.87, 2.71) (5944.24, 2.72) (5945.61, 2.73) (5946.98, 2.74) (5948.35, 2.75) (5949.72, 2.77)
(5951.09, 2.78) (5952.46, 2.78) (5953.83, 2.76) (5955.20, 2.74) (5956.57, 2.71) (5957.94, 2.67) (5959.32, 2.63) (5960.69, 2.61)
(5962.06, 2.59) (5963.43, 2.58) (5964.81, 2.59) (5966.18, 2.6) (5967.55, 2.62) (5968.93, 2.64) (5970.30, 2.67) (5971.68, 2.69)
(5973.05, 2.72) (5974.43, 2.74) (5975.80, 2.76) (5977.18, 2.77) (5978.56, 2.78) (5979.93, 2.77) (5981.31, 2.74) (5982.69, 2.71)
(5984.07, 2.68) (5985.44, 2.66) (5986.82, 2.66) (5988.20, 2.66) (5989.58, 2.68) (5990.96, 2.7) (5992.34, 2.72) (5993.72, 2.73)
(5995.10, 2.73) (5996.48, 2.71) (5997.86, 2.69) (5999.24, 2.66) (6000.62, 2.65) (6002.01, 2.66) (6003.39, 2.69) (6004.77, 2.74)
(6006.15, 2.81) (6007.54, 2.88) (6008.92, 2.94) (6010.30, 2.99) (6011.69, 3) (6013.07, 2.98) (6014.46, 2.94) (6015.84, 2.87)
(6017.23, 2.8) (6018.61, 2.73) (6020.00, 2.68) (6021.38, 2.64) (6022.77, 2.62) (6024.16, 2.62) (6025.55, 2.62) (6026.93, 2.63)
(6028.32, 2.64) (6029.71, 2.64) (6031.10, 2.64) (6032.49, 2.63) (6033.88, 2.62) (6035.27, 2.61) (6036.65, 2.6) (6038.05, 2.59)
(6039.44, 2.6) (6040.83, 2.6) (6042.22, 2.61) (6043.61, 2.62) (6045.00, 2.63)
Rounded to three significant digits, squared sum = 28.2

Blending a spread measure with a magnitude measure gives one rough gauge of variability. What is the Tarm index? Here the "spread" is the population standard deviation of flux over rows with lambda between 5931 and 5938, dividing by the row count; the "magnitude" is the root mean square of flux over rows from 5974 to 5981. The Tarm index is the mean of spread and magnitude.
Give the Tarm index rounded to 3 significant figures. 1.39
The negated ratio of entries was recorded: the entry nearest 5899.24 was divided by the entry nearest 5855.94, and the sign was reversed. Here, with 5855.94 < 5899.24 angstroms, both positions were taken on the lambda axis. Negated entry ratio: -0.91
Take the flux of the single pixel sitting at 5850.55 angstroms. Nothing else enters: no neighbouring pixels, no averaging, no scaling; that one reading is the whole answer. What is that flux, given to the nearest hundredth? 2.60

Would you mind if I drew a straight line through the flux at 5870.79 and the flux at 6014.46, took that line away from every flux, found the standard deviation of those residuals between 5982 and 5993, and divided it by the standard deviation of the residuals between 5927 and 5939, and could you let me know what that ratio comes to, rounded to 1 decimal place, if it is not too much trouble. 1.0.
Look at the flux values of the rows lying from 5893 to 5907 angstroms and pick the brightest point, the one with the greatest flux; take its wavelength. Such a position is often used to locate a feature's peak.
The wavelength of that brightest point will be 5906.04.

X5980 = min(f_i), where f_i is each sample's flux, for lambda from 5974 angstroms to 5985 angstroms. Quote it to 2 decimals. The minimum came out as 2.68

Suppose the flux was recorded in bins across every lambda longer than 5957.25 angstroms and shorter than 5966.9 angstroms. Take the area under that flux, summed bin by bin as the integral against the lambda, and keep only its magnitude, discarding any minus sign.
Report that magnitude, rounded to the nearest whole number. 25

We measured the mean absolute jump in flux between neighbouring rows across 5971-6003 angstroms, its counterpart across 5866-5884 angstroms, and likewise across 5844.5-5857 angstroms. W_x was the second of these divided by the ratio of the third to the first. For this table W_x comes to 0.017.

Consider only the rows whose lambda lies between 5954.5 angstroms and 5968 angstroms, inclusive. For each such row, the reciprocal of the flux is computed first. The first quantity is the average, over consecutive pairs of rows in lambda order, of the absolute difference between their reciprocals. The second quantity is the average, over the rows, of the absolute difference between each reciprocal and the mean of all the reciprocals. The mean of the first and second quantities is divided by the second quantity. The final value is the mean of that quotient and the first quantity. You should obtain 0.38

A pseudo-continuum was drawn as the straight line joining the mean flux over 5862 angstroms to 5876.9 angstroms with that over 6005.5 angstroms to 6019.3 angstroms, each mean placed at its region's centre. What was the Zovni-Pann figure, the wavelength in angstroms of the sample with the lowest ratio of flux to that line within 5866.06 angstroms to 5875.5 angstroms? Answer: 5874.84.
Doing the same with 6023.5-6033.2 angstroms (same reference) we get 6025.55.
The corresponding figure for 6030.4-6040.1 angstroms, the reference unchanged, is 6038.05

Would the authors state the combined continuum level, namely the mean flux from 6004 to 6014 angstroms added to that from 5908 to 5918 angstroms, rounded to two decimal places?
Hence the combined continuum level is 5.51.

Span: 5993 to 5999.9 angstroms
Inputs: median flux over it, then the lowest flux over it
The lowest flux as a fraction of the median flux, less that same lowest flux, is -1.68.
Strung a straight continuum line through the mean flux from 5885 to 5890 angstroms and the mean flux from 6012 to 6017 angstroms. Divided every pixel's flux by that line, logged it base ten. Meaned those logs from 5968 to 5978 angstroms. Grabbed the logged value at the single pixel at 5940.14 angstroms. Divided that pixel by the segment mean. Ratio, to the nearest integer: 9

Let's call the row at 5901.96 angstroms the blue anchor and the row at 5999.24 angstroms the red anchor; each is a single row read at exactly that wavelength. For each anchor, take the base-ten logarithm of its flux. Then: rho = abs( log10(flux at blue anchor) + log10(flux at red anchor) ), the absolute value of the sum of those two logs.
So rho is 0.80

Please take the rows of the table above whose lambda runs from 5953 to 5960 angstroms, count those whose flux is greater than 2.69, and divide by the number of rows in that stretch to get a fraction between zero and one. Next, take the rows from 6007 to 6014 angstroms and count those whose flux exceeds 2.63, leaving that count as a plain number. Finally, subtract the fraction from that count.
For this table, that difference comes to 4.40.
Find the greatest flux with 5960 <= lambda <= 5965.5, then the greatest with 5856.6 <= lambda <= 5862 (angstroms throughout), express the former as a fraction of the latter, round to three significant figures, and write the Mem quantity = 1.01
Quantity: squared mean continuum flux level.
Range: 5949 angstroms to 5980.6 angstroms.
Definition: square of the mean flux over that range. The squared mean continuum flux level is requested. 7.26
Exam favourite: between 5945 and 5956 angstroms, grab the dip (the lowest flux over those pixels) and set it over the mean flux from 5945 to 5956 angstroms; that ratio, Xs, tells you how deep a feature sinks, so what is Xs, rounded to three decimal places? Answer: 0.990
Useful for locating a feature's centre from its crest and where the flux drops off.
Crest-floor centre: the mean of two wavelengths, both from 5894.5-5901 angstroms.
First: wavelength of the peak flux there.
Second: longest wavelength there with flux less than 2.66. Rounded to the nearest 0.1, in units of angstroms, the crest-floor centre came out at 5900.6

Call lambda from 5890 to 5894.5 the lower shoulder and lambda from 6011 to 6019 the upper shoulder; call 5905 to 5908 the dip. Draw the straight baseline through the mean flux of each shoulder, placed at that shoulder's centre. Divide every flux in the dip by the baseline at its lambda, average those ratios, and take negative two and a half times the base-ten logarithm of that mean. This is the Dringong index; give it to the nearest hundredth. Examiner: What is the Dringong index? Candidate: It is -0.16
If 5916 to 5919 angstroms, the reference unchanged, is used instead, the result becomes -0.18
